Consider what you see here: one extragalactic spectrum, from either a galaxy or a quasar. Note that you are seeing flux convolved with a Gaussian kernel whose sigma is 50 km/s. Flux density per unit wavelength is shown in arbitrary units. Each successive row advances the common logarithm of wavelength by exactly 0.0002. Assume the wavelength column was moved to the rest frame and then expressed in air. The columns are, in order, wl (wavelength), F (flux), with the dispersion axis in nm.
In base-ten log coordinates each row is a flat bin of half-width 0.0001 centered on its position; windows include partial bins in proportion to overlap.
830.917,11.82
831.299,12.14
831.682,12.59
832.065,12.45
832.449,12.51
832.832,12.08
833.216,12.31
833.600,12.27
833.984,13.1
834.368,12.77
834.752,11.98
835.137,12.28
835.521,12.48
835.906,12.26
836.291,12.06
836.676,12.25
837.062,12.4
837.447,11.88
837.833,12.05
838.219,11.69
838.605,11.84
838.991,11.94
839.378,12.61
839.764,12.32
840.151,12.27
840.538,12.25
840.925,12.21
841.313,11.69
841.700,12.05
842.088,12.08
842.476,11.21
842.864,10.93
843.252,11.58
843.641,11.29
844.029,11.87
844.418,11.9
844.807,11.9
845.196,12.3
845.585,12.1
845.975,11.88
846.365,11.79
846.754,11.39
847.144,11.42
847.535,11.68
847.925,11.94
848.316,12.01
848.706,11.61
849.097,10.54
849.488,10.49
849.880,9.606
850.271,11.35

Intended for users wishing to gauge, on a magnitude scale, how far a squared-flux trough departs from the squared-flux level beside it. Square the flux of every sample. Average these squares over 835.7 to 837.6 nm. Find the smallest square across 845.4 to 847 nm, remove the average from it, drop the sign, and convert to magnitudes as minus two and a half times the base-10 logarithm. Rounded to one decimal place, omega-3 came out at -3.2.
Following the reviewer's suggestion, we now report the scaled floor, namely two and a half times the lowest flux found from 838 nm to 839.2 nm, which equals 29.2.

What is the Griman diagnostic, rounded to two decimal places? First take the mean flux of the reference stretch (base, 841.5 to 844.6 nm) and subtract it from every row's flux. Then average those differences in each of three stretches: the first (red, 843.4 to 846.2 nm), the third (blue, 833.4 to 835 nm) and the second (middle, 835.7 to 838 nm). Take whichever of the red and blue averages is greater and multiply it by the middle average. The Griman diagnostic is 0.49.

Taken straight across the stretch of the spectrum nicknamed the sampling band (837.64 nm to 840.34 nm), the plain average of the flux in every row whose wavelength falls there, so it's 12.1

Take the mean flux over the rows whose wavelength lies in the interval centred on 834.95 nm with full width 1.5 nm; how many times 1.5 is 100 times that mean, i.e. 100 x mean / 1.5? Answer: 825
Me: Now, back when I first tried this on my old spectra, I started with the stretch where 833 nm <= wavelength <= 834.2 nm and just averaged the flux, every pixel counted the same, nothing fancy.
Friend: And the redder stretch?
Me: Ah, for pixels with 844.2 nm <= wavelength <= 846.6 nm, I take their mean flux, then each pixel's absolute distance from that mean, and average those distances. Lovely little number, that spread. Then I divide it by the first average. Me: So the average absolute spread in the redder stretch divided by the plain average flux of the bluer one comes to 0.012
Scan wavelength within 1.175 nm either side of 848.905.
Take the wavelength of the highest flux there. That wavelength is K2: 848.316 nm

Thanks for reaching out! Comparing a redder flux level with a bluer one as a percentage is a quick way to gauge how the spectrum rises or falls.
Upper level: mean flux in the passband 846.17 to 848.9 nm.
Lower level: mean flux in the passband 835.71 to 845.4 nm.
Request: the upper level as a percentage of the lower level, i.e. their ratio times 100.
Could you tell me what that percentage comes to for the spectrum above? 98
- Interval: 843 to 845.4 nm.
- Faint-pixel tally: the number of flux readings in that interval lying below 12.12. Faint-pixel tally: 5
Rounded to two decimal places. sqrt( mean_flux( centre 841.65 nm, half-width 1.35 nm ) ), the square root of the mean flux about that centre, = 3.43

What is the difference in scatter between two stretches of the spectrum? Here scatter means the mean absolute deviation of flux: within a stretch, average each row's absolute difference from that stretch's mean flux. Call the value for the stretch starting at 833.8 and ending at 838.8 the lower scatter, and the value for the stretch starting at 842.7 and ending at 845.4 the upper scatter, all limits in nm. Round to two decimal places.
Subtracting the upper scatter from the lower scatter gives -0.06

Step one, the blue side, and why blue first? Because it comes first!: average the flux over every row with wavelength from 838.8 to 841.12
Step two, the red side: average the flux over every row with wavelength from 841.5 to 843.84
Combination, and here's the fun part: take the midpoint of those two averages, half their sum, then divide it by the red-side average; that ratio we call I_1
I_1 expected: 1.03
